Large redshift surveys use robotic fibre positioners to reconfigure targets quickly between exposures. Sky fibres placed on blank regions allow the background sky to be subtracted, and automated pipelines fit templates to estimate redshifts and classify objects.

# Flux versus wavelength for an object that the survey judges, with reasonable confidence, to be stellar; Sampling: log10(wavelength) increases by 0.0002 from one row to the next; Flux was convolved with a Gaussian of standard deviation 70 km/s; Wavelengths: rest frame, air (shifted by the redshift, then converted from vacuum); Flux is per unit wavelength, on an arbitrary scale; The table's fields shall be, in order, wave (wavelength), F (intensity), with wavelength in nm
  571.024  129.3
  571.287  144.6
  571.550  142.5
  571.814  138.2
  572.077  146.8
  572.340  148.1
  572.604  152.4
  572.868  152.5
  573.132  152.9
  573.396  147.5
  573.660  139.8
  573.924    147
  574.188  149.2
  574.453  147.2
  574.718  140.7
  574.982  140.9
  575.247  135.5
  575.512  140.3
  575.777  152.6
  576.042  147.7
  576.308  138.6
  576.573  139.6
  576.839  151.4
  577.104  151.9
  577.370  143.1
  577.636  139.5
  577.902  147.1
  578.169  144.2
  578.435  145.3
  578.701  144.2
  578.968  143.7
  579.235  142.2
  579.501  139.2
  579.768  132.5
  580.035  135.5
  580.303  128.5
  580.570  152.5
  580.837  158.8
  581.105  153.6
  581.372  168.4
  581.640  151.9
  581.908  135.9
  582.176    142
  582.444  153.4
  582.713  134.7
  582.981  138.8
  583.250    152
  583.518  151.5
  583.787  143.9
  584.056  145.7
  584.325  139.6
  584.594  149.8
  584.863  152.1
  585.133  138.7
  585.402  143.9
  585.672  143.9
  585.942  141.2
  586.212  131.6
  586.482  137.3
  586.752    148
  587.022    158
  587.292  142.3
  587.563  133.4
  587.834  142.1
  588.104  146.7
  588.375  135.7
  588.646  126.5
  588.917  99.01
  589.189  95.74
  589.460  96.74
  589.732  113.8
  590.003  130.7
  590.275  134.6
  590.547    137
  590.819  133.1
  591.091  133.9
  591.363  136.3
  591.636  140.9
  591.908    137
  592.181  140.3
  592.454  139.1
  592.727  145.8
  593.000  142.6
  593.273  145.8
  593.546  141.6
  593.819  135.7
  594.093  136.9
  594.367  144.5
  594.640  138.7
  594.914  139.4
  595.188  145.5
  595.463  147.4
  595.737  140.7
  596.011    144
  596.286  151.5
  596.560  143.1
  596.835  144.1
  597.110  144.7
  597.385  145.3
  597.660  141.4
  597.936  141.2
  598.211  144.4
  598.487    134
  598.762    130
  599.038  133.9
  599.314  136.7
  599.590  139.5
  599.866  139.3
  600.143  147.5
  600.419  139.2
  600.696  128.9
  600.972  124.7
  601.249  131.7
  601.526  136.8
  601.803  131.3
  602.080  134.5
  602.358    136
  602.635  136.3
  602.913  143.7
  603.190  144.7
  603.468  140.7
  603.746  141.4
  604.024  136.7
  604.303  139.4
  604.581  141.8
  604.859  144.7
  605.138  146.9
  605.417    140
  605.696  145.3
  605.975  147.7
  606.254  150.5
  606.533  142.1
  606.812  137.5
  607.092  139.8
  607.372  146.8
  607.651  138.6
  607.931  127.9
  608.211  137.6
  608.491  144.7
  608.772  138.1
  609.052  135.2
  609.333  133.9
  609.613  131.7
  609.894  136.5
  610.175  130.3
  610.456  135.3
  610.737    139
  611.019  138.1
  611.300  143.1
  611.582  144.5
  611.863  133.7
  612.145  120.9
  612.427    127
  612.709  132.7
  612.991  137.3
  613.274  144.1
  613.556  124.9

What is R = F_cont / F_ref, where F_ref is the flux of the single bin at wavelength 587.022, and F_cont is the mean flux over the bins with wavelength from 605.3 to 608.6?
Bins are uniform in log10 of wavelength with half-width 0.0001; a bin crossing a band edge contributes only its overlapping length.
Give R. 0.90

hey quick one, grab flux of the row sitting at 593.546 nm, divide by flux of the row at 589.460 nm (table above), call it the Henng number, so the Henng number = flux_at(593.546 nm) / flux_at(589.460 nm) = 1.46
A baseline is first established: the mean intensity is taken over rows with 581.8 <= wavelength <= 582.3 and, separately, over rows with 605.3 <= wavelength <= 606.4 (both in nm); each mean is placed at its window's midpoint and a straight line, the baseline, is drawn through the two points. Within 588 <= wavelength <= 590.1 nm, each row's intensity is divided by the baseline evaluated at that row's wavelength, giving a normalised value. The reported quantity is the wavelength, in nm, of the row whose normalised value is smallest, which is 589.189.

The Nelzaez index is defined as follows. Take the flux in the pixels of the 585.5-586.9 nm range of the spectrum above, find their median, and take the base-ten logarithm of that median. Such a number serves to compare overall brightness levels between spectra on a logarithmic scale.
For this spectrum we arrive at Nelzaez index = 2.15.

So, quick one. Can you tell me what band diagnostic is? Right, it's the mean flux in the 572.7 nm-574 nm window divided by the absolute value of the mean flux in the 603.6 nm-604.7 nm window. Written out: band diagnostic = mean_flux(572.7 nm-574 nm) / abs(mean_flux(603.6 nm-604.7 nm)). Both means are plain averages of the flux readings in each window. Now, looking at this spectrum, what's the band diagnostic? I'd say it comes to 1.06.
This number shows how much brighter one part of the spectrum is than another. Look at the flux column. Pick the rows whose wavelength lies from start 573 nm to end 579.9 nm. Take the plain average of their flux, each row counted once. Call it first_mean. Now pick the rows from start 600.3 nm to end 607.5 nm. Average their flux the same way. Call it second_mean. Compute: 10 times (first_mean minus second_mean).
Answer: 44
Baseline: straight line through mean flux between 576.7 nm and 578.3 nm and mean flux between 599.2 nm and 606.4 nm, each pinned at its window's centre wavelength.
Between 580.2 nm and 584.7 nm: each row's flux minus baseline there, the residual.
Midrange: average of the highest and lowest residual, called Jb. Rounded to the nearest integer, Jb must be 3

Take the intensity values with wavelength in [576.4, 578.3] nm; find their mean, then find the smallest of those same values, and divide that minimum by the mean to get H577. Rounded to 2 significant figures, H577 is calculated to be 0.96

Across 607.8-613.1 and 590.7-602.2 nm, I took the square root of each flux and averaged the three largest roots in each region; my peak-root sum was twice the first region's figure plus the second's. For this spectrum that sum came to 36.2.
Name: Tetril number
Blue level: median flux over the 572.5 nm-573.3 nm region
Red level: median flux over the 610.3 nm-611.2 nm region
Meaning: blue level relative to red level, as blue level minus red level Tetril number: 14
